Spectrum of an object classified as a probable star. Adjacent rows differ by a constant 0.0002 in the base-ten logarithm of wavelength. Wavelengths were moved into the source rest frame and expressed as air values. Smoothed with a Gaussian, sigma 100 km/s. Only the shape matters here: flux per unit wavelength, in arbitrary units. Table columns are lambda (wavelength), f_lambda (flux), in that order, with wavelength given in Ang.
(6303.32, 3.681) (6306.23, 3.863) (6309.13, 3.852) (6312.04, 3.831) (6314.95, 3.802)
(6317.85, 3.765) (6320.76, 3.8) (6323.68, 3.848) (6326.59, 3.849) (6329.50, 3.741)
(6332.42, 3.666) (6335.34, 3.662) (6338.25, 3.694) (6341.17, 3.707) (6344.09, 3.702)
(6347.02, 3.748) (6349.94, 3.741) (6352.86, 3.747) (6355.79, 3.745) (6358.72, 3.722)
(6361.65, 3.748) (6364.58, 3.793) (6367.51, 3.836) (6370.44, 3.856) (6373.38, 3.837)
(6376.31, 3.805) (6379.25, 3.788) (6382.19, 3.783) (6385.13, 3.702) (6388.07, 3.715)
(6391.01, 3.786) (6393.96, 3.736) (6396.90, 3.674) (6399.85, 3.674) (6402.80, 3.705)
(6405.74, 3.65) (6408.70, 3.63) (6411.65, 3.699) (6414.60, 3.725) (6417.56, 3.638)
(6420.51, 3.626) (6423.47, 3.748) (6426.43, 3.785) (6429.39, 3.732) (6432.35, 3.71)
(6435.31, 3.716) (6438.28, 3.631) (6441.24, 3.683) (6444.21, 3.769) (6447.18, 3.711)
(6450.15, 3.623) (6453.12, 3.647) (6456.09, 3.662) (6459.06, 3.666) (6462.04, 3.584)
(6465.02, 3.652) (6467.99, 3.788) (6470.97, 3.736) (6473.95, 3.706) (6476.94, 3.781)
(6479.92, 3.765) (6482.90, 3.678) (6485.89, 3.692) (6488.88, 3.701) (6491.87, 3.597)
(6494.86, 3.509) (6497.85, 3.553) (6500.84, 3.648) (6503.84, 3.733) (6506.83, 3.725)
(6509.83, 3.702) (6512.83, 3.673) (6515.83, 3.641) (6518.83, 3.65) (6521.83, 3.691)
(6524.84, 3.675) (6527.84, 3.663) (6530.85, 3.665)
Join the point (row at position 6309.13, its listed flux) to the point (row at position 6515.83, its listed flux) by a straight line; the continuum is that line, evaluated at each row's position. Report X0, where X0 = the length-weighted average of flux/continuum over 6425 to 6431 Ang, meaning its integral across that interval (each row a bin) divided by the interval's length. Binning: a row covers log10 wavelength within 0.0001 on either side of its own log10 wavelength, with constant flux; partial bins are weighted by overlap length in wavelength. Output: 1.01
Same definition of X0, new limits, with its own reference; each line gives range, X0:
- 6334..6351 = 0.97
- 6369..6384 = 1.01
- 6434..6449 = 1.00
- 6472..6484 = 1.01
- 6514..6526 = 1.01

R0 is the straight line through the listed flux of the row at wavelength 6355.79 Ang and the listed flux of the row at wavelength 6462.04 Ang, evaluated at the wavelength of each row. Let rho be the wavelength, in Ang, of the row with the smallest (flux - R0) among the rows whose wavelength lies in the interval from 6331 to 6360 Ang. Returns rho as 6332.42 Ang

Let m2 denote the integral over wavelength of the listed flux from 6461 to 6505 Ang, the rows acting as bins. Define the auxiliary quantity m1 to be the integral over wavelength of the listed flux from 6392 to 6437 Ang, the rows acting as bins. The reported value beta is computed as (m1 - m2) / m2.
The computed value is 0.029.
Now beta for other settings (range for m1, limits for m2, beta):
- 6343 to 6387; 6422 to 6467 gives -0.001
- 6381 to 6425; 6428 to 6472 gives 0.003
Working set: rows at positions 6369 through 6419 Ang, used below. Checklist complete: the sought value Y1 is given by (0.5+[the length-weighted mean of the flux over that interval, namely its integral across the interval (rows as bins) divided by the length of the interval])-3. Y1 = 1.23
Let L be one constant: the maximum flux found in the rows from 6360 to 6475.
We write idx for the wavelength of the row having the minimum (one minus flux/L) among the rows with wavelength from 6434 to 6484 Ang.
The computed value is 6467.99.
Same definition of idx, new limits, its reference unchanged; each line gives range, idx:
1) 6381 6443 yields 6391.01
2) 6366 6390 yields 6370.44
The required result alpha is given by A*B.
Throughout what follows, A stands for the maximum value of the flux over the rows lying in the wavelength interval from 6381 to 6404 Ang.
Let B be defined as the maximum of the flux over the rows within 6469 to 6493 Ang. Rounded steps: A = 3.786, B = 3.781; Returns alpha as 14.3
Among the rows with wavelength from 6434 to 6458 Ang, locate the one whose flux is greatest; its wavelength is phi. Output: 6444.21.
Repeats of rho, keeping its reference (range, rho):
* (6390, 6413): 6408.70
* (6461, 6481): 6462.04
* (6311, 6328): 6317.85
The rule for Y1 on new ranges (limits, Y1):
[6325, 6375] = 1.25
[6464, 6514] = 1.19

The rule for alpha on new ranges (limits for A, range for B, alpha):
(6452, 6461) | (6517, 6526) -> 13.5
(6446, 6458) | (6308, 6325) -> 14.3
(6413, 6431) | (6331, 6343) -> 14.0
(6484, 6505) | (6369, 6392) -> 14.4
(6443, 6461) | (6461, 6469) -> 14.3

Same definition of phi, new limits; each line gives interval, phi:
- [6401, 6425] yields 6423.47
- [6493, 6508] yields 6503.84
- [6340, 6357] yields 6347.02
